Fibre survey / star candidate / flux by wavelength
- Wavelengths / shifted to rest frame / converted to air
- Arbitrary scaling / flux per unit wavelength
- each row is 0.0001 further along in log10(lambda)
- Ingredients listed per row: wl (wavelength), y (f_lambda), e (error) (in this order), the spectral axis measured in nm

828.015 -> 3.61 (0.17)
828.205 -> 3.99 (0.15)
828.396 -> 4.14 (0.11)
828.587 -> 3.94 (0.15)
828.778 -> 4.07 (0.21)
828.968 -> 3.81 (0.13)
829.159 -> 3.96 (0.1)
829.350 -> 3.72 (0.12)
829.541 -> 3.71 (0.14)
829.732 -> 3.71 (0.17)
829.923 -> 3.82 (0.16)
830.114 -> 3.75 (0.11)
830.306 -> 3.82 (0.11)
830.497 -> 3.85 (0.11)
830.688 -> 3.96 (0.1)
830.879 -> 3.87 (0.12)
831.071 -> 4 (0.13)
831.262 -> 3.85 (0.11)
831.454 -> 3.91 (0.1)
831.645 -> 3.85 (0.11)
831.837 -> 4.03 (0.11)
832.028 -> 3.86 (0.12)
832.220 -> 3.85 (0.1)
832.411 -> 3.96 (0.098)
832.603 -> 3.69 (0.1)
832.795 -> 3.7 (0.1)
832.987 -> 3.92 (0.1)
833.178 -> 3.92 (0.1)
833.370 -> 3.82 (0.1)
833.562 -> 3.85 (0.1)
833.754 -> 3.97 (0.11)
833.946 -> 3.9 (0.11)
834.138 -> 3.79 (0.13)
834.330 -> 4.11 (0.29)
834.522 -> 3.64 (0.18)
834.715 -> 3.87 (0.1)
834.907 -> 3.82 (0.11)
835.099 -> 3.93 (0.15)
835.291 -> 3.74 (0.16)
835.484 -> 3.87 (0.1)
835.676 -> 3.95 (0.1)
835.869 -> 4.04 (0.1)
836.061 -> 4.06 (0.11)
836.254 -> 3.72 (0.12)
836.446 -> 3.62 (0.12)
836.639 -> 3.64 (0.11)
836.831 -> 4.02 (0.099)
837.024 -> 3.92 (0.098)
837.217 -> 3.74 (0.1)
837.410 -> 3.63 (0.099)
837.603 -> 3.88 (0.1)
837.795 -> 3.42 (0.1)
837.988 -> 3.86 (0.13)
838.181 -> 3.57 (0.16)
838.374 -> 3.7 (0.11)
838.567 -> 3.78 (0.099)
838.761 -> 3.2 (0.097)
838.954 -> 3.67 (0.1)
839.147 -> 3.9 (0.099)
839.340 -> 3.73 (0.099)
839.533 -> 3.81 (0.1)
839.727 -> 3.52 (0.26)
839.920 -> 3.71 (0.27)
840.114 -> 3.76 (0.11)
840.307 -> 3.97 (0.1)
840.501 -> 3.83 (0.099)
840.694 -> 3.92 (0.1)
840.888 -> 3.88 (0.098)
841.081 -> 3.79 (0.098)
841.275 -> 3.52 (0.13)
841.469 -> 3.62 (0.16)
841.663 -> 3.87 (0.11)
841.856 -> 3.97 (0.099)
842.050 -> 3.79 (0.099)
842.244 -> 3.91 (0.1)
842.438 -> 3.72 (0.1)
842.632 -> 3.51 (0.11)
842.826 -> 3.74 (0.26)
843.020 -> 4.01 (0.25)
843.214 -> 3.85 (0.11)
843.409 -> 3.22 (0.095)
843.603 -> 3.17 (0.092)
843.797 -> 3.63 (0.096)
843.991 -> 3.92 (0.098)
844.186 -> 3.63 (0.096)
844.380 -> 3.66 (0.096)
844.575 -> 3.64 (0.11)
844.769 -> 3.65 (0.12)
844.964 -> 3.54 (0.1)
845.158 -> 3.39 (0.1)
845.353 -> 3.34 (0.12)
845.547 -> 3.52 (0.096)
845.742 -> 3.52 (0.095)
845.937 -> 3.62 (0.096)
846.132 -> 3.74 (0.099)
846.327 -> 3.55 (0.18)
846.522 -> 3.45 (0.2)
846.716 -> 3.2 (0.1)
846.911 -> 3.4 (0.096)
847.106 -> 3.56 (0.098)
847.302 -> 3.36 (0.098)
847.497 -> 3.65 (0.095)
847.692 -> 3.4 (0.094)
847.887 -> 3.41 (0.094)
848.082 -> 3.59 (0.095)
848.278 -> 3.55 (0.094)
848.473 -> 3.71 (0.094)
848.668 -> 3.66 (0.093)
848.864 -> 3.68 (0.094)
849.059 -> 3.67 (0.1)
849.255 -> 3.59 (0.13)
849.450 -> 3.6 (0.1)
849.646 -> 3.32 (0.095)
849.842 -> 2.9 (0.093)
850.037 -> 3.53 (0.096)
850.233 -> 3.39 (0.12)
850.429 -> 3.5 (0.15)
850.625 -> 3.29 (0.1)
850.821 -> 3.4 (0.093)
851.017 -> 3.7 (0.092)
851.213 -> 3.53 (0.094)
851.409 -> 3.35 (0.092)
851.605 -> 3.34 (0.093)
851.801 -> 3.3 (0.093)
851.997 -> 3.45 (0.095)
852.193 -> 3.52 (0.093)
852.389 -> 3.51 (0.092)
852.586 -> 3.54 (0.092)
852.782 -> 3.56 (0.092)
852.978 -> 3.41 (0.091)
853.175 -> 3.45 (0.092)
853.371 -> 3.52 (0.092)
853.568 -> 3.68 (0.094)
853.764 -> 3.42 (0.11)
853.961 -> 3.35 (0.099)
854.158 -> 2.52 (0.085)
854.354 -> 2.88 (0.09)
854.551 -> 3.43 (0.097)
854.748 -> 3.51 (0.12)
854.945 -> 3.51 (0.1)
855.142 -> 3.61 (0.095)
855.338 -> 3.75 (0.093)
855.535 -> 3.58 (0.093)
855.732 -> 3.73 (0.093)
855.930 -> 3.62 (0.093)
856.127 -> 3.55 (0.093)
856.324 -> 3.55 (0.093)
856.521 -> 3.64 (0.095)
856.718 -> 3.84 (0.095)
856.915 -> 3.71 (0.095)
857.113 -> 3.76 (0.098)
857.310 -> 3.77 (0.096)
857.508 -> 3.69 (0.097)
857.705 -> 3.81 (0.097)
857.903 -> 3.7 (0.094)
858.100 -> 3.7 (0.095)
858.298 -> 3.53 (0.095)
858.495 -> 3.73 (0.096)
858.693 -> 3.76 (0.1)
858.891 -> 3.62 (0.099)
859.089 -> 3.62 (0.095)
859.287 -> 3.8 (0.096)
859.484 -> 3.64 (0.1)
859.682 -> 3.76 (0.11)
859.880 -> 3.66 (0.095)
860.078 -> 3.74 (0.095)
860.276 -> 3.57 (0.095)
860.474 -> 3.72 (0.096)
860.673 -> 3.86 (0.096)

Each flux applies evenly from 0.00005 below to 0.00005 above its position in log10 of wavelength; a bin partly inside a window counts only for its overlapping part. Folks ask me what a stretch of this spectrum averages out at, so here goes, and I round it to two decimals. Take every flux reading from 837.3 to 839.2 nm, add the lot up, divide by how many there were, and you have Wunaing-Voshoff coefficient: 3.66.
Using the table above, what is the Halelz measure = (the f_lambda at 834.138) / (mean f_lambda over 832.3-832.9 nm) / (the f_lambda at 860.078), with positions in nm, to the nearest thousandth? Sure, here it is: 0.268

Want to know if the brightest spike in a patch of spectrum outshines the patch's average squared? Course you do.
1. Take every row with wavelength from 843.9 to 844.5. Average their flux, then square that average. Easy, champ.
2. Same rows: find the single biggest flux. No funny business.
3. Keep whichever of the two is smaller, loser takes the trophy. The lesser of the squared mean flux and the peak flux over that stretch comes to 3.9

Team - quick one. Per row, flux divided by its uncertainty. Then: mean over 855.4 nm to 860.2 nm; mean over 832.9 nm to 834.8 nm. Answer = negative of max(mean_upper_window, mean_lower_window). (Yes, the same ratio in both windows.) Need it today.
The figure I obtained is -38.4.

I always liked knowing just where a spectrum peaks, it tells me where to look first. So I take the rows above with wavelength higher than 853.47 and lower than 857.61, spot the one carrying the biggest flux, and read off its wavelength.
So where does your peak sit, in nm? 856.718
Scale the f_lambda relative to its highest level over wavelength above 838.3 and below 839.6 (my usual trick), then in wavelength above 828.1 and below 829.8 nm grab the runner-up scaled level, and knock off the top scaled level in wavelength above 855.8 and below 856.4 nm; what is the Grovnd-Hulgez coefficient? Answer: 0.12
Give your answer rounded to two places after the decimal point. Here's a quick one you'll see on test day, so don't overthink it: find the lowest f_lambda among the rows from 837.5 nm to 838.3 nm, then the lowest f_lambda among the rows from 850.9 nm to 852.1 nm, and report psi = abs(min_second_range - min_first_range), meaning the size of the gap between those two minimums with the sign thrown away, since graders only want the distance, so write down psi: 0.12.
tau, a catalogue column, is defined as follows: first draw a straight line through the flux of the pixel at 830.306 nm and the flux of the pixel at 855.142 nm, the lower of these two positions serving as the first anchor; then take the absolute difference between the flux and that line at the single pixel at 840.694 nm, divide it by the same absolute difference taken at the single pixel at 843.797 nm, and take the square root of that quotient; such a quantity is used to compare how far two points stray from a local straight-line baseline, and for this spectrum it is 1.6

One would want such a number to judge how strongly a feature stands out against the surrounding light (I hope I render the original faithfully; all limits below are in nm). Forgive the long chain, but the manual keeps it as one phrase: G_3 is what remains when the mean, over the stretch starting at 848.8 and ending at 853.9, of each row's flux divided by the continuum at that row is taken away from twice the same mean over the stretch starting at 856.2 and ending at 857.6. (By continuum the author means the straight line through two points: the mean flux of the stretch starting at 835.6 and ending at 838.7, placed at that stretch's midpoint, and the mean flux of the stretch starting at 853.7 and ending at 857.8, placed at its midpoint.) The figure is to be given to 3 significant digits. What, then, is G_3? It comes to 1.14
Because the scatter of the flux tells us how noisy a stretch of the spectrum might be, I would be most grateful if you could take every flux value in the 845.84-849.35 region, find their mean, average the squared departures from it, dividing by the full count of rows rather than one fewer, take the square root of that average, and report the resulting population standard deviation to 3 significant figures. 0.141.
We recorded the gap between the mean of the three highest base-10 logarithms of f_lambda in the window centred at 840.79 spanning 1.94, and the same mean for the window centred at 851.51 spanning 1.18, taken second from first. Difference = 0.042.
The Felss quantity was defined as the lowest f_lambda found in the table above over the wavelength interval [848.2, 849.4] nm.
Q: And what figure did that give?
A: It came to 3.55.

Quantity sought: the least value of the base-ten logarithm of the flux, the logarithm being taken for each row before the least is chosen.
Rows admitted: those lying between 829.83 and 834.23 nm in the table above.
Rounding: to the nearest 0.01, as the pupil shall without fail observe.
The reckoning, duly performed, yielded 0.57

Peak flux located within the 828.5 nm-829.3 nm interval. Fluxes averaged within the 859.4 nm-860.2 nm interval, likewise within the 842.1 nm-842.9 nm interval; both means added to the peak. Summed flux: 11.49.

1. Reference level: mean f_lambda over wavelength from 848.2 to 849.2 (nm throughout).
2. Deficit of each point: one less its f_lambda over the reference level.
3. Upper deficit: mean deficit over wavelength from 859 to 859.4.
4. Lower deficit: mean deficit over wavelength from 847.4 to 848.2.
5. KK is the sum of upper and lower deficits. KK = 0.02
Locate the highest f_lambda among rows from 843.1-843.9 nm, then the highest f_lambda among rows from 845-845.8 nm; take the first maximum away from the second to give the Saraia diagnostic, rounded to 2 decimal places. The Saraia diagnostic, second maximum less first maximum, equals -0.33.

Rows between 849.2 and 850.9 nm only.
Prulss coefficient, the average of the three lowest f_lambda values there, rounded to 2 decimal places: 3.17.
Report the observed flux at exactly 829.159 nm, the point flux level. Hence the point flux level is 3.96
